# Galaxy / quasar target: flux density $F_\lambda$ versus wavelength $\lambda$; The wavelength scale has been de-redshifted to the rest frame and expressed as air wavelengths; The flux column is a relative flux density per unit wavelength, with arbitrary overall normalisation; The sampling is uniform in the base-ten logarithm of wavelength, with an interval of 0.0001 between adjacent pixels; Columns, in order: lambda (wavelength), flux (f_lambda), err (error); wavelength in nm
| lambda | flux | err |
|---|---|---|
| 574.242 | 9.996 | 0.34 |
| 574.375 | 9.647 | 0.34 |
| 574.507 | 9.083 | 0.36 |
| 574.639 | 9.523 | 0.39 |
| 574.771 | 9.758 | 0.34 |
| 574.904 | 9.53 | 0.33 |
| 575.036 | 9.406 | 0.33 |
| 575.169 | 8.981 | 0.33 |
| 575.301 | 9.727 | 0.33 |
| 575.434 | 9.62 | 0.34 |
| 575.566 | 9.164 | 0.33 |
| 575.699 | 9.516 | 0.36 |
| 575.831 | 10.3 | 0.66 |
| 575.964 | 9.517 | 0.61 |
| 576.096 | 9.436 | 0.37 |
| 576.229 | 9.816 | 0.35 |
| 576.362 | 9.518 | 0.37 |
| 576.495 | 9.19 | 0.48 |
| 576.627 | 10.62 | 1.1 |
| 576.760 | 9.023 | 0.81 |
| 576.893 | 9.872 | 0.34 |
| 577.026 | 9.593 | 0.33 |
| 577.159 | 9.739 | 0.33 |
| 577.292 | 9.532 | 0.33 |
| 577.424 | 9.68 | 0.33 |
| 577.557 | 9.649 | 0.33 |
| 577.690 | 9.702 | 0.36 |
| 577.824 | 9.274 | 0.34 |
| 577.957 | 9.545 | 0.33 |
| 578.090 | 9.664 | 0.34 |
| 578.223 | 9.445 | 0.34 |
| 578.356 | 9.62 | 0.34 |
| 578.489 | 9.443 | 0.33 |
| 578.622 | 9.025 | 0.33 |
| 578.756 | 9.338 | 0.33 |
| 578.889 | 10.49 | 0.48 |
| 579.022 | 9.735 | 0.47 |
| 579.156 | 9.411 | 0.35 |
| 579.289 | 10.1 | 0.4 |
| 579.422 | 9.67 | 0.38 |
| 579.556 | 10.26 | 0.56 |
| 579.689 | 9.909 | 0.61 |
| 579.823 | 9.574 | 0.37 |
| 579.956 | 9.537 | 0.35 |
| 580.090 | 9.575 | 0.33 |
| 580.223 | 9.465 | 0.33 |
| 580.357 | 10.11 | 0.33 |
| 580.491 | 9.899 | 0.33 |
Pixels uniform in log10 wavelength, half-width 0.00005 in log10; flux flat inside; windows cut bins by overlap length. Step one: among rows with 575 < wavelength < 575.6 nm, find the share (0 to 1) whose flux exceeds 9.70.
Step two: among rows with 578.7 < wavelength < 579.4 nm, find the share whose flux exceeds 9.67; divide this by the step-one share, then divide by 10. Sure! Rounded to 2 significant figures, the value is 0.30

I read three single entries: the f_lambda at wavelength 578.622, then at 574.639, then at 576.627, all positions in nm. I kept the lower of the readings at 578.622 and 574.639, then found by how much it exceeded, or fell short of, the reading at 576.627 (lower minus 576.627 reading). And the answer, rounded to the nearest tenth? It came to -1.6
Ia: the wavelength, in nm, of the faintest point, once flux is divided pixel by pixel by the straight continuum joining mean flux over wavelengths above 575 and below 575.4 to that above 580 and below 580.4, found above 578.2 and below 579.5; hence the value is 578.622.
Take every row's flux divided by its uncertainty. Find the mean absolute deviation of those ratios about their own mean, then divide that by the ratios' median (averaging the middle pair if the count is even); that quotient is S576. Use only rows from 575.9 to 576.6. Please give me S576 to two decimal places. 0.17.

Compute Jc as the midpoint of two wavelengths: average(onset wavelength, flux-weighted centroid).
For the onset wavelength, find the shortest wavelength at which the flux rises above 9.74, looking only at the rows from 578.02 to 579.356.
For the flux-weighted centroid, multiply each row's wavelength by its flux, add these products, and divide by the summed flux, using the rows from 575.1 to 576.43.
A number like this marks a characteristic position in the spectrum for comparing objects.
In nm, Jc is 577.33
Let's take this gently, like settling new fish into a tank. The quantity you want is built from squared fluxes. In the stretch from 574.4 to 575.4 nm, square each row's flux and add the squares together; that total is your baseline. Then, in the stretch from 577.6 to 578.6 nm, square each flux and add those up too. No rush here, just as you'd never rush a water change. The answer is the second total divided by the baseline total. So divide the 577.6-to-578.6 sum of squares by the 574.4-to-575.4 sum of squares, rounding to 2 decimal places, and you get 1.02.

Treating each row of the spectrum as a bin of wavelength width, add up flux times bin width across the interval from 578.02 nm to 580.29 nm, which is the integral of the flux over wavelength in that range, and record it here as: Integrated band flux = 21.9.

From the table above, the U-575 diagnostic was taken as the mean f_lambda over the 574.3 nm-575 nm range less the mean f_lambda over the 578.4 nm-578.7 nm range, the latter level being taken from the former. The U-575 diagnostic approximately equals 0.3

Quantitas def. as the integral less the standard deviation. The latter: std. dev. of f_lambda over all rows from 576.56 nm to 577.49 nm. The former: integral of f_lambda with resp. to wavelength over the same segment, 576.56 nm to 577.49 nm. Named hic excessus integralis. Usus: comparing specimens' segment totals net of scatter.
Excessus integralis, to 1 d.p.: 8.6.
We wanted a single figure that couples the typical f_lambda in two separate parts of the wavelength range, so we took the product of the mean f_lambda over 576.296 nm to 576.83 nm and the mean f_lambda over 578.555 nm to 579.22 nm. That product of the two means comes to 92.0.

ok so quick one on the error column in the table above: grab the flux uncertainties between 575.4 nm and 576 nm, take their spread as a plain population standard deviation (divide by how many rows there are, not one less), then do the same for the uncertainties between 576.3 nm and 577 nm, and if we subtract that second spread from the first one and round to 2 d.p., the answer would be -0.15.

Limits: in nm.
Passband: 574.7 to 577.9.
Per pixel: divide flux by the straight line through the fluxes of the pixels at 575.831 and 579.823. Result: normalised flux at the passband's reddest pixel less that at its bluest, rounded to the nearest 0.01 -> 0.00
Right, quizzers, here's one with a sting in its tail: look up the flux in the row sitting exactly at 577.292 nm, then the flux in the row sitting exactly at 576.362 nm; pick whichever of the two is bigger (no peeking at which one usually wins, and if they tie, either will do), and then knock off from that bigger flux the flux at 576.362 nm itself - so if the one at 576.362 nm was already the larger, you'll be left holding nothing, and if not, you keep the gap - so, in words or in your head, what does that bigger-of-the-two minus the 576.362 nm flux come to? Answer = 0.0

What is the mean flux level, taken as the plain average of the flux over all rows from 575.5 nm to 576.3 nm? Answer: 9.62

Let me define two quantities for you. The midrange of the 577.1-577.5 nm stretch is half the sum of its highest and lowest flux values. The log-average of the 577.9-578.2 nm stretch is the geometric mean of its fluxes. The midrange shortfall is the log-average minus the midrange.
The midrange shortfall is 0.0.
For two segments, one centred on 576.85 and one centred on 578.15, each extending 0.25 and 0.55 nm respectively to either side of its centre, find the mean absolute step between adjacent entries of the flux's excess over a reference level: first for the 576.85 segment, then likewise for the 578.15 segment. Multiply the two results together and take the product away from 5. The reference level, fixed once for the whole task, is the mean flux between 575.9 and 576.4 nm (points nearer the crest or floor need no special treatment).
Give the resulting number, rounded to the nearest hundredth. 4.77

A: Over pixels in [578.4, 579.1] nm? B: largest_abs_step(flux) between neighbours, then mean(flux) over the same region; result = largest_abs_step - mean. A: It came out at -8.45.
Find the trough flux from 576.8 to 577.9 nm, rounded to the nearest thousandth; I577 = 9.274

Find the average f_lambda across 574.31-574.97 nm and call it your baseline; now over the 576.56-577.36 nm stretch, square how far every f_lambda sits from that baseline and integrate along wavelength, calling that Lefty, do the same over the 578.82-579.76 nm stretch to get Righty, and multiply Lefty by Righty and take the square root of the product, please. 0.25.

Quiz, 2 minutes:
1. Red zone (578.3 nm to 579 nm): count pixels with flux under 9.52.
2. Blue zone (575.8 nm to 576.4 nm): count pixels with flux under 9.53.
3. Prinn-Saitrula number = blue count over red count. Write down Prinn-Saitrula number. 1.0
